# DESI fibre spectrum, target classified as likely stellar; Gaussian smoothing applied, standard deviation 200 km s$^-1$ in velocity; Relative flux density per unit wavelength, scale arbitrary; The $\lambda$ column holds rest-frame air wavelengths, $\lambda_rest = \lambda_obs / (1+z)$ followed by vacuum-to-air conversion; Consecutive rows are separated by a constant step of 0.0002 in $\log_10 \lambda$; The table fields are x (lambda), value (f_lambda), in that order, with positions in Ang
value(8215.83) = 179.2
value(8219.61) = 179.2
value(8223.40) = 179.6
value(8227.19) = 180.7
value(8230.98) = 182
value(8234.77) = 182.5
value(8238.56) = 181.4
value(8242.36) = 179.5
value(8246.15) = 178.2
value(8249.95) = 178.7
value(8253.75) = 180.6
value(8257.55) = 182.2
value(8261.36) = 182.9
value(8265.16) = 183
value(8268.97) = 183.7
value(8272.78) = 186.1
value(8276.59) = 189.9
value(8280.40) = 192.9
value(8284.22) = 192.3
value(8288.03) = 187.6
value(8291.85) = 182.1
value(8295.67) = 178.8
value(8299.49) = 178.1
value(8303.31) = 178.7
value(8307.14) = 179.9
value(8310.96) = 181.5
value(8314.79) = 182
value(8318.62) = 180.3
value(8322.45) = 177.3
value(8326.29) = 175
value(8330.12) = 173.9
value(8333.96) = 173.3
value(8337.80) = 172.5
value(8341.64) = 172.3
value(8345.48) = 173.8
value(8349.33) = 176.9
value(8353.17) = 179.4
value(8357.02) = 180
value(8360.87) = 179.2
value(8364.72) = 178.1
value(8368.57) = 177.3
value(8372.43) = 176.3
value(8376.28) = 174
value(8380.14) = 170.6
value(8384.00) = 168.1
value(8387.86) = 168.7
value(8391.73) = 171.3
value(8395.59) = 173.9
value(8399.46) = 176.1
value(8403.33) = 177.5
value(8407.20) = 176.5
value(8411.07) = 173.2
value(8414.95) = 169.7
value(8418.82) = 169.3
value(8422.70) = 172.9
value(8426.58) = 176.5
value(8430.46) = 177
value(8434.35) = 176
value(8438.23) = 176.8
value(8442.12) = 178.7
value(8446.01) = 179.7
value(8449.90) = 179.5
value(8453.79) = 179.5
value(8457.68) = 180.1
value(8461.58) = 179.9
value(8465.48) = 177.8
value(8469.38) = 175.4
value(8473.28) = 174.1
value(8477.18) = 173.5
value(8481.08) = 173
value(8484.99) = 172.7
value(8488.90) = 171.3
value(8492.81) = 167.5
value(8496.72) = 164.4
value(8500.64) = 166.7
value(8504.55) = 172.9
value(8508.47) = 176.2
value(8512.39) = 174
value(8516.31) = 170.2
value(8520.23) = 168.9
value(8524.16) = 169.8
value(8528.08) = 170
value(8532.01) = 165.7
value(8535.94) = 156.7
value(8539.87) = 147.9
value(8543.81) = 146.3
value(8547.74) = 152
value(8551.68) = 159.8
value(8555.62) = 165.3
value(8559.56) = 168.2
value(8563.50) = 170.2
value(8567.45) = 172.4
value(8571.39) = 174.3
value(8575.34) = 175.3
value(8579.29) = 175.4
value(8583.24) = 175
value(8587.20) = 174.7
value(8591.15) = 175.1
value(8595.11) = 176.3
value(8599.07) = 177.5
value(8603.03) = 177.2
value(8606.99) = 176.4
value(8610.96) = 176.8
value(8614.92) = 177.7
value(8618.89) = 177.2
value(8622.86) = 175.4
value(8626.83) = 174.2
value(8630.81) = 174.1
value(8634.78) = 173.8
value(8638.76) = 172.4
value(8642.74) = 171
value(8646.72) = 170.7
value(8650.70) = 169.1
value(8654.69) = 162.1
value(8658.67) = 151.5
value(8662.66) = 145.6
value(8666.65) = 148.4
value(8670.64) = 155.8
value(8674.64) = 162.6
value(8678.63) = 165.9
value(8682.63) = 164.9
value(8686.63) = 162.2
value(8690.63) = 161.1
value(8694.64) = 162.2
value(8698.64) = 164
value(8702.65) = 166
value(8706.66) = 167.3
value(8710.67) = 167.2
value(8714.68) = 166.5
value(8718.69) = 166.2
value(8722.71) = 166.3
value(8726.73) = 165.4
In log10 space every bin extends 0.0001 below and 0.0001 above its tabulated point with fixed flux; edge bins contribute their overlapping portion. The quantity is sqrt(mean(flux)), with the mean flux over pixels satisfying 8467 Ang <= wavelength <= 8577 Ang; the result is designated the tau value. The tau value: 12.95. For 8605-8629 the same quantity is 13.28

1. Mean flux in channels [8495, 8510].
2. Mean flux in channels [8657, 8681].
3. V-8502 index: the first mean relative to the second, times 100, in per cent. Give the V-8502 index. 110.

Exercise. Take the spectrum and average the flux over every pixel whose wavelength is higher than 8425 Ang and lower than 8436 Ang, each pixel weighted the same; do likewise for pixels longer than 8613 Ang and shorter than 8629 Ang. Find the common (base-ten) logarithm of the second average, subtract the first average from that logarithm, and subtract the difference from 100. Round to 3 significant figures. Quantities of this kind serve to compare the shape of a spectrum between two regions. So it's 274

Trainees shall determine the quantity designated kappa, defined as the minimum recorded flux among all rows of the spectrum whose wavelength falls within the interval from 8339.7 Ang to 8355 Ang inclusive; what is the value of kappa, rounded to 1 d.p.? 172.3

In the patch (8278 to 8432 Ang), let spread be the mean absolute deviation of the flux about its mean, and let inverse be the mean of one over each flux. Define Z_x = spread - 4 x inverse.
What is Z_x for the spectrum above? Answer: 4.0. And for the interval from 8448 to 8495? 3.3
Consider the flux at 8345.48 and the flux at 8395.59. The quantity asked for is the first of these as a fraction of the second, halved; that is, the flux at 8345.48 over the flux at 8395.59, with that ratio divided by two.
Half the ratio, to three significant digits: 0.500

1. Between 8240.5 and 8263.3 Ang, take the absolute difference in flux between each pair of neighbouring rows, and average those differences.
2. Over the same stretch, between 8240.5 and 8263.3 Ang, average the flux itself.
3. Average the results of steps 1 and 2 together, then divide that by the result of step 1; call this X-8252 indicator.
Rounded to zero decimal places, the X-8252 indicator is 76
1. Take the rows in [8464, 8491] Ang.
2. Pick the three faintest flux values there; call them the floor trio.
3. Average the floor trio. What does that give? 172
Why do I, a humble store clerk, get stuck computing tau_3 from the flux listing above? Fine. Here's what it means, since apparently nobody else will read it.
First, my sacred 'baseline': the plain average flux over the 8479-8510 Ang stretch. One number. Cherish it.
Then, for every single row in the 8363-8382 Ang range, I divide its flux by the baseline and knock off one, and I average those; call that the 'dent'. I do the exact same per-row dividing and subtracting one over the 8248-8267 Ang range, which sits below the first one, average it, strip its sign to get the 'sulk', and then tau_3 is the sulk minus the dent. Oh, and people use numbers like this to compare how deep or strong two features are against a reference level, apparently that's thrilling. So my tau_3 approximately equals 0.036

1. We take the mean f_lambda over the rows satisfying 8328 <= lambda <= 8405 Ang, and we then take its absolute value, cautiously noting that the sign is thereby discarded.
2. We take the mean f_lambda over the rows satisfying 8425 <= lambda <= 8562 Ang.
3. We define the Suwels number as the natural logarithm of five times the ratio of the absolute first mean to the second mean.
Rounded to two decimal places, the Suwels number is 1.63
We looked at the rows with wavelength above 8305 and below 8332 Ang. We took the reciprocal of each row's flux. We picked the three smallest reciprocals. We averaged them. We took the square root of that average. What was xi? 0.0743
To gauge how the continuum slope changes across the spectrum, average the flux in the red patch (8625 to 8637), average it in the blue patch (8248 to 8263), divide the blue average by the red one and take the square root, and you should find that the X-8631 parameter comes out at 1.020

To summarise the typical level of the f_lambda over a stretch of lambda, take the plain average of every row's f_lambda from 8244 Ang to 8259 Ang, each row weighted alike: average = 180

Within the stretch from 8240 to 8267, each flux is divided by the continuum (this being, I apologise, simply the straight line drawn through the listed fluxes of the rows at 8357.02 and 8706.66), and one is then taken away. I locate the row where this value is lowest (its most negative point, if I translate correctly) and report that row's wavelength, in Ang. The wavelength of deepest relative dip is 8246.15 Ang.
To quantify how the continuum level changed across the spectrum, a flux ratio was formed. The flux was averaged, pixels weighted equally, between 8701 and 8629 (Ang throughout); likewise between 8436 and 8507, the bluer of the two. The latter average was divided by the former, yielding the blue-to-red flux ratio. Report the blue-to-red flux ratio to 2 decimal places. 1.07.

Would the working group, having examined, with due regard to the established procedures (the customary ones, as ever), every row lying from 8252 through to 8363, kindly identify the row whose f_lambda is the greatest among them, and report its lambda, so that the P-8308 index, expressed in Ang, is 8280.40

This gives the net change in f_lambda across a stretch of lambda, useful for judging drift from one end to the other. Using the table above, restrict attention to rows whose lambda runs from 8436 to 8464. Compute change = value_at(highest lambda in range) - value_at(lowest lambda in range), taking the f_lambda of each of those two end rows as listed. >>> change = 3.1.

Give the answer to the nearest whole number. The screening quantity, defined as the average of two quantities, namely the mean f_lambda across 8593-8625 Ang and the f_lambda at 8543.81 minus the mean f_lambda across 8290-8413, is 73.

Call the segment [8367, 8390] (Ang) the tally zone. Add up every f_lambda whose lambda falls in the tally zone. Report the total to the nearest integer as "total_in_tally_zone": 1035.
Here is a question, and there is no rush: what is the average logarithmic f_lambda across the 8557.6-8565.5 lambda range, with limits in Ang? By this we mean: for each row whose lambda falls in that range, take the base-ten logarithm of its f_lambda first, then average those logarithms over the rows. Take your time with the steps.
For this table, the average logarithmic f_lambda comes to 2.23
